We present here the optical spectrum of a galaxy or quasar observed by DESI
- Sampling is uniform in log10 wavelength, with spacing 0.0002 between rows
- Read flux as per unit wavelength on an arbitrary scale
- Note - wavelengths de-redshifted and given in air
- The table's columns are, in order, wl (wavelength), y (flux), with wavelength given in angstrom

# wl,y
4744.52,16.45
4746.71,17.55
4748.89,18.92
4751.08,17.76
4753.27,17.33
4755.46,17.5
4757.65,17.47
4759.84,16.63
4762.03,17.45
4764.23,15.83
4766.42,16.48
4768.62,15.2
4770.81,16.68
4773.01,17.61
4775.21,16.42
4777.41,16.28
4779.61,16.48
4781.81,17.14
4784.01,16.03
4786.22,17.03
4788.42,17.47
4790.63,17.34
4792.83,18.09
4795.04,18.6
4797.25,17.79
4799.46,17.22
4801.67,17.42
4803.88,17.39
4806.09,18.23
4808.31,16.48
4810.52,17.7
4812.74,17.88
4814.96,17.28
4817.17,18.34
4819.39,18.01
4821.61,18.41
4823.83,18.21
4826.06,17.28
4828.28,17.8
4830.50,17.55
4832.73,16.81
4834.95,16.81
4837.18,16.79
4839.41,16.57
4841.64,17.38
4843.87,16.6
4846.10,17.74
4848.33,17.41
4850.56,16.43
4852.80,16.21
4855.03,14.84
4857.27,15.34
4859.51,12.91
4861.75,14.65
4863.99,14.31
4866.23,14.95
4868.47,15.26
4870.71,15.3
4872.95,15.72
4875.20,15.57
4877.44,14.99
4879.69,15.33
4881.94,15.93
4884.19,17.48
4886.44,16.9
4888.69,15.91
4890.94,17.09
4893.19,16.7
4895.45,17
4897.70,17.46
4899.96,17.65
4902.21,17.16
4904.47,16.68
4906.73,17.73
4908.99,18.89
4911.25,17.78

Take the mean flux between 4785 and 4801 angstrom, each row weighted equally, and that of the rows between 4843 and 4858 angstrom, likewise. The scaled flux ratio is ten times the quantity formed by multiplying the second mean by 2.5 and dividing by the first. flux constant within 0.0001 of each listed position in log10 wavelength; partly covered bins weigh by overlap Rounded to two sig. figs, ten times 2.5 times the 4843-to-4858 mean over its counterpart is 23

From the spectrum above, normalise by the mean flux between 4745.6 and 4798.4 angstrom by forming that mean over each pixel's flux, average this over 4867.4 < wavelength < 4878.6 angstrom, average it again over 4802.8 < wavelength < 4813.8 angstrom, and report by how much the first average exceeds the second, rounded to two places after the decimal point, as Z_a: 0.14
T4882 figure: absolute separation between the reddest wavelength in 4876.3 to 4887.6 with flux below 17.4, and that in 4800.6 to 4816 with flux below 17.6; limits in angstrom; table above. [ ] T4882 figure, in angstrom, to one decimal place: 71.5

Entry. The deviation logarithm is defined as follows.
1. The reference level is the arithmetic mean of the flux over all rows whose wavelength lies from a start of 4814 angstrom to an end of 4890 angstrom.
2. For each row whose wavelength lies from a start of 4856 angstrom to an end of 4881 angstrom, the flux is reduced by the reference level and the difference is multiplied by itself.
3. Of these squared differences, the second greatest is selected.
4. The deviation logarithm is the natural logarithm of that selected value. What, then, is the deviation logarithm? 1.5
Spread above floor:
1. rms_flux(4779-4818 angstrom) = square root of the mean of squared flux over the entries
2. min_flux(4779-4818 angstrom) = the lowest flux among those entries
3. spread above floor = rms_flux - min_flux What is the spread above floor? 1.4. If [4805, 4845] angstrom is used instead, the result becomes 1.0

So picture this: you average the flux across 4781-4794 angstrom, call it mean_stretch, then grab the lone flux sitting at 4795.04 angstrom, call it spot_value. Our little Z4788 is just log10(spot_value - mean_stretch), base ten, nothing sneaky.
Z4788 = 0.15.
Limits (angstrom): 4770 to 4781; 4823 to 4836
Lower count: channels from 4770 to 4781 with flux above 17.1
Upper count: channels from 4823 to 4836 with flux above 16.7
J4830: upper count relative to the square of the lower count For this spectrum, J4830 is 6.0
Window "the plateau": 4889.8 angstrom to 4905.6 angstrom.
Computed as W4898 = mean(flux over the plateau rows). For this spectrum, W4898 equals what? 17.1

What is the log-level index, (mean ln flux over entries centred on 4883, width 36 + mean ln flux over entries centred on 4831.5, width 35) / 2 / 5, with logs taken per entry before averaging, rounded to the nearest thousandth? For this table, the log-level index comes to 0.564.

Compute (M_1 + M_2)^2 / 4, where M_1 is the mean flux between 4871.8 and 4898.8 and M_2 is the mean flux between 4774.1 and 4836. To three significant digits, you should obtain 285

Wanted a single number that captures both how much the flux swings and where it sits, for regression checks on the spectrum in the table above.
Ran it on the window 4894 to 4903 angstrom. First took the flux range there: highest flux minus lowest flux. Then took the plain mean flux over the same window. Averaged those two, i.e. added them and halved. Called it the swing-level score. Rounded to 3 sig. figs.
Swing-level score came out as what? 8.98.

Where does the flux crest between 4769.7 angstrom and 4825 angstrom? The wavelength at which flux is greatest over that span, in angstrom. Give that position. 4795.04 angstrom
